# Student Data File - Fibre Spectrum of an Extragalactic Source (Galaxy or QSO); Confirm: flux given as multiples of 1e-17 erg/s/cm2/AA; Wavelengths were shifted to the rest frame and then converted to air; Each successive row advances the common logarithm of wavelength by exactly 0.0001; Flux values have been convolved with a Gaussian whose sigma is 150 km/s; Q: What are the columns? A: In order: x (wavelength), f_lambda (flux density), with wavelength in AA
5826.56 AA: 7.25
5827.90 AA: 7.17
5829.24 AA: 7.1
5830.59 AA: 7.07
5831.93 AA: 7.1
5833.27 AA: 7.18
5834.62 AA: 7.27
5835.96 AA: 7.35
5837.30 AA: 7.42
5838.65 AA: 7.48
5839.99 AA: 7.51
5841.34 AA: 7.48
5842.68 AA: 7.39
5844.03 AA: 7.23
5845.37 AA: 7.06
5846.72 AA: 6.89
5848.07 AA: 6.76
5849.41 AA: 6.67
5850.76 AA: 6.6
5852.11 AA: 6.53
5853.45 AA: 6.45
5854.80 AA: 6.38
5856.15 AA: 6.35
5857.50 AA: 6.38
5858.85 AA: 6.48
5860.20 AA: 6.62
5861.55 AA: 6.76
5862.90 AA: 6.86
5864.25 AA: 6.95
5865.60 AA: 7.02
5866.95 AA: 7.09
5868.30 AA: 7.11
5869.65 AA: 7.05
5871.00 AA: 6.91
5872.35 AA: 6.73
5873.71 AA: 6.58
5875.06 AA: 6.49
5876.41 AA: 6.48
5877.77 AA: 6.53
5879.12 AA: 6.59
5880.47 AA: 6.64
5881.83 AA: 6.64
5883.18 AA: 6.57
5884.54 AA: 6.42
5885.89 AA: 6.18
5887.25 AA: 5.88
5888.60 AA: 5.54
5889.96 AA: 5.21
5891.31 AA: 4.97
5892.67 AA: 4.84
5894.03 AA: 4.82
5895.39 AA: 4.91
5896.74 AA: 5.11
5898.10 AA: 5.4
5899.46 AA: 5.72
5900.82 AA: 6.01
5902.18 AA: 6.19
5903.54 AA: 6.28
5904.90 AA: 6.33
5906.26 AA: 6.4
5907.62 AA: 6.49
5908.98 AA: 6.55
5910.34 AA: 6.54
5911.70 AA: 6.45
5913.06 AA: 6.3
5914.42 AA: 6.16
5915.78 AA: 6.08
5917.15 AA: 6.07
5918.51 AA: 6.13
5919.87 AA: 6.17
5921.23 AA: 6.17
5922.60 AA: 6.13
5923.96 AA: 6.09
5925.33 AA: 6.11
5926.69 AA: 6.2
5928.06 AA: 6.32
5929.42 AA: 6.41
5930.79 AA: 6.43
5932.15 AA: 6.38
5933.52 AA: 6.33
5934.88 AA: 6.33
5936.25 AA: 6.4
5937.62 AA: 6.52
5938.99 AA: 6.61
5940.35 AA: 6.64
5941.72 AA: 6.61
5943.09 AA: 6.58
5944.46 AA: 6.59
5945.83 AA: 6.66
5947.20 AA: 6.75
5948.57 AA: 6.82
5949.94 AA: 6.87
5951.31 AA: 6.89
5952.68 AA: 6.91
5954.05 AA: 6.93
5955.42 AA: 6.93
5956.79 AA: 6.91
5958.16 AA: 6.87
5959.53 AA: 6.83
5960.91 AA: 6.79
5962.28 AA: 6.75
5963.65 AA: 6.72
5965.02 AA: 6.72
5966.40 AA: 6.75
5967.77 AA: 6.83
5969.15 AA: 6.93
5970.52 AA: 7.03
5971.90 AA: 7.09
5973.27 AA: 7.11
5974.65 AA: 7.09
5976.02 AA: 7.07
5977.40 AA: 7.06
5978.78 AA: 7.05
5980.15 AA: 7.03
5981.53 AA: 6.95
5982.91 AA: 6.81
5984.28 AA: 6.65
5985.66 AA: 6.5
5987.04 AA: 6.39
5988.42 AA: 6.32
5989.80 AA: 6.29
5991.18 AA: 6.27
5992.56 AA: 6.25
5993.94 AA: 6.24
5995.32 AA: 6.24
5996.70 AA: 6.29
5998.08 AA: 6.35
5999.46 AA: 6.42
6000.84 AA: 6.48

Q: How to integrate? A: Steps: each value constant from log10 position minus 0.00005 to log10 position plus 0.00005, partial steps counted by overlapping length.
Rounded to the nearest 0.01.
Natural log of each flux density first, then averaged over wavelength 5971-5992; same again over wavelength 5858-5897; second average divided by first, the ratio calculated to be 0.96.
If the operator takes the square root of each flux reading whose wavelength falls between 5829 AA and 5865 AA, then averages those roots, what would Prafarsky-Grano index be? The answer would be 2.63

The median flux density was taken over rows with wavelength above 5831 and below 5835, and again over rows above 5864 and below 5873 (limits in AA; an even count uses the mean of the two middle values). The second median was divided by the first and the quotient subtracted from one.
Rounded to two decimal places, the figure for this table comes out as 0.02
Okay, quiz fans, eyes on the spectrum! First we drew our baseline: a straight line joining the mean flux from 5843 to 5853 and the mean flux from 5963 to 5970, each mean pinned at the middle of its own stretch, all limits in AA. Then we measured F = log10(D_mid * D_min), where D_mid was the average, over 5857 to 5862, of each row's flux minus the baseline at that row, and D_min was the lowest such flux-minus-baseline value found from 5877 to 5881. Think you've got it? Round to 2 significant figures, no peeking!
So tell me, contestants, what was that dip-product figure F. -1.1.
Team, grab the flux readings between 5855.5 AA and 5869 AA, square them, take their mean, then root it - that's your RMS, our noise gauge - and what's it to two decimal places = 6.77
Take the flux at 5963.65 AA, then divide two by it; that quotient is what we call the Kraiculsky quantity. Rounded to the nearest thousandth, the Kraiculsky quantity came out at 0.298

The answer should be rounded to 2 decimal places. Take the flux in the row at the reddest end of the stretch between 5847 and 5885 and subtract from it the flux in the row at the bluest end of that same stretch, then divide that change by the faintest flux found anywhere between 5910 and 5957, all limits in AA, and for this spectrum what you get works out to -0.06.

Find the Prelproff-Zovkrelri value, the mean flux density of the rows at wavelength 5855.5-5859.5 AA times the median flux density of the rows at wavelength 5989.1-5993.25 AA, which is 40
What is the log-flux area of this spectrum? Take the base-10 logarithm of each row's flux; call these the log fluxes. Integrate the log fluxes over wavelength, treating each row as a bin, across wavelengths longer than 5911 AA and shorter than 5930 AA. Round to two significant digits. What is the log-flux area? 15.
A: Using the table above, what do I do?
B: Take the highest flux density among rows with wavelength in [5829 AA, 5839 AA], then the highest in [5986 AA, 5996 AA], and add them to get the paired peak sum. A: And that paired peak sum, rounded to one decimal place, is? 13.9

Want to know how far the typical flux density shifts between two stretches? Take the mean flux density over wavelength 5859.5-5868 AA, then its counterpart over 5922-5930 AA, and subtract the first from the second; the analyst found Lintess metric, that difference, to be -0.7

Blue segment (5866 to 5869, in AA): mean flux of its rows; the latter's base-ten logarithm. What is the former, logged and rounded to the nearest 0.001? 0.851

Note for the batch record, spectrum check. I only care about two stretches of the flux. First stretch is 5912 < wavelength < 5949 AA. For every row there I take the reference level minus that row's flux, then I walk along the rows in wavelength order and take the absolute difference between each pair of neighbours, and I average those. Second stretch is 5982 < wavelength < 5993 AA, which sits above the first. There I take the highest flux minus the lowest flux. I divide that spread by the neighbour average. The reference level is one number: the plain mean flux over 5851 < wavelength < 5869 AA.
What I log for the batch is 10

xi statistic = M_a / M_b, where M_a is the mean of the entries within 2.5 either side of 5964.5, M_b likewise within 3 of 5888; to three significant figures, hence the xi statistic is 1.18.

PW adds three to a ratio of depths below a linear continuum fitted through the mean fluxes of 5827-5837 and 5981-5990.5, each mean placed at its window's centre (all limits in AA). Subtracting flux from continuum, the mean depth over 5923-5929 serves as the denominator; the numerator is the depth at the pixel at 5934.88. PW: 4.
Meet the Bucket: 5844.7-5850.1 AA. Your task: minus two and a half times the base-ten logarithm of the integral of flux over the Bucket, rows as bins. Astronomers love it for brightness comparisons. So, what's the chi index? -3.9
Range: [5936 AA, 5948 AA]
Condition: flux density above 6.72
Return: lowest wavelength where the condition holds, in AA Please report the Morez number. 5947.20 AA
